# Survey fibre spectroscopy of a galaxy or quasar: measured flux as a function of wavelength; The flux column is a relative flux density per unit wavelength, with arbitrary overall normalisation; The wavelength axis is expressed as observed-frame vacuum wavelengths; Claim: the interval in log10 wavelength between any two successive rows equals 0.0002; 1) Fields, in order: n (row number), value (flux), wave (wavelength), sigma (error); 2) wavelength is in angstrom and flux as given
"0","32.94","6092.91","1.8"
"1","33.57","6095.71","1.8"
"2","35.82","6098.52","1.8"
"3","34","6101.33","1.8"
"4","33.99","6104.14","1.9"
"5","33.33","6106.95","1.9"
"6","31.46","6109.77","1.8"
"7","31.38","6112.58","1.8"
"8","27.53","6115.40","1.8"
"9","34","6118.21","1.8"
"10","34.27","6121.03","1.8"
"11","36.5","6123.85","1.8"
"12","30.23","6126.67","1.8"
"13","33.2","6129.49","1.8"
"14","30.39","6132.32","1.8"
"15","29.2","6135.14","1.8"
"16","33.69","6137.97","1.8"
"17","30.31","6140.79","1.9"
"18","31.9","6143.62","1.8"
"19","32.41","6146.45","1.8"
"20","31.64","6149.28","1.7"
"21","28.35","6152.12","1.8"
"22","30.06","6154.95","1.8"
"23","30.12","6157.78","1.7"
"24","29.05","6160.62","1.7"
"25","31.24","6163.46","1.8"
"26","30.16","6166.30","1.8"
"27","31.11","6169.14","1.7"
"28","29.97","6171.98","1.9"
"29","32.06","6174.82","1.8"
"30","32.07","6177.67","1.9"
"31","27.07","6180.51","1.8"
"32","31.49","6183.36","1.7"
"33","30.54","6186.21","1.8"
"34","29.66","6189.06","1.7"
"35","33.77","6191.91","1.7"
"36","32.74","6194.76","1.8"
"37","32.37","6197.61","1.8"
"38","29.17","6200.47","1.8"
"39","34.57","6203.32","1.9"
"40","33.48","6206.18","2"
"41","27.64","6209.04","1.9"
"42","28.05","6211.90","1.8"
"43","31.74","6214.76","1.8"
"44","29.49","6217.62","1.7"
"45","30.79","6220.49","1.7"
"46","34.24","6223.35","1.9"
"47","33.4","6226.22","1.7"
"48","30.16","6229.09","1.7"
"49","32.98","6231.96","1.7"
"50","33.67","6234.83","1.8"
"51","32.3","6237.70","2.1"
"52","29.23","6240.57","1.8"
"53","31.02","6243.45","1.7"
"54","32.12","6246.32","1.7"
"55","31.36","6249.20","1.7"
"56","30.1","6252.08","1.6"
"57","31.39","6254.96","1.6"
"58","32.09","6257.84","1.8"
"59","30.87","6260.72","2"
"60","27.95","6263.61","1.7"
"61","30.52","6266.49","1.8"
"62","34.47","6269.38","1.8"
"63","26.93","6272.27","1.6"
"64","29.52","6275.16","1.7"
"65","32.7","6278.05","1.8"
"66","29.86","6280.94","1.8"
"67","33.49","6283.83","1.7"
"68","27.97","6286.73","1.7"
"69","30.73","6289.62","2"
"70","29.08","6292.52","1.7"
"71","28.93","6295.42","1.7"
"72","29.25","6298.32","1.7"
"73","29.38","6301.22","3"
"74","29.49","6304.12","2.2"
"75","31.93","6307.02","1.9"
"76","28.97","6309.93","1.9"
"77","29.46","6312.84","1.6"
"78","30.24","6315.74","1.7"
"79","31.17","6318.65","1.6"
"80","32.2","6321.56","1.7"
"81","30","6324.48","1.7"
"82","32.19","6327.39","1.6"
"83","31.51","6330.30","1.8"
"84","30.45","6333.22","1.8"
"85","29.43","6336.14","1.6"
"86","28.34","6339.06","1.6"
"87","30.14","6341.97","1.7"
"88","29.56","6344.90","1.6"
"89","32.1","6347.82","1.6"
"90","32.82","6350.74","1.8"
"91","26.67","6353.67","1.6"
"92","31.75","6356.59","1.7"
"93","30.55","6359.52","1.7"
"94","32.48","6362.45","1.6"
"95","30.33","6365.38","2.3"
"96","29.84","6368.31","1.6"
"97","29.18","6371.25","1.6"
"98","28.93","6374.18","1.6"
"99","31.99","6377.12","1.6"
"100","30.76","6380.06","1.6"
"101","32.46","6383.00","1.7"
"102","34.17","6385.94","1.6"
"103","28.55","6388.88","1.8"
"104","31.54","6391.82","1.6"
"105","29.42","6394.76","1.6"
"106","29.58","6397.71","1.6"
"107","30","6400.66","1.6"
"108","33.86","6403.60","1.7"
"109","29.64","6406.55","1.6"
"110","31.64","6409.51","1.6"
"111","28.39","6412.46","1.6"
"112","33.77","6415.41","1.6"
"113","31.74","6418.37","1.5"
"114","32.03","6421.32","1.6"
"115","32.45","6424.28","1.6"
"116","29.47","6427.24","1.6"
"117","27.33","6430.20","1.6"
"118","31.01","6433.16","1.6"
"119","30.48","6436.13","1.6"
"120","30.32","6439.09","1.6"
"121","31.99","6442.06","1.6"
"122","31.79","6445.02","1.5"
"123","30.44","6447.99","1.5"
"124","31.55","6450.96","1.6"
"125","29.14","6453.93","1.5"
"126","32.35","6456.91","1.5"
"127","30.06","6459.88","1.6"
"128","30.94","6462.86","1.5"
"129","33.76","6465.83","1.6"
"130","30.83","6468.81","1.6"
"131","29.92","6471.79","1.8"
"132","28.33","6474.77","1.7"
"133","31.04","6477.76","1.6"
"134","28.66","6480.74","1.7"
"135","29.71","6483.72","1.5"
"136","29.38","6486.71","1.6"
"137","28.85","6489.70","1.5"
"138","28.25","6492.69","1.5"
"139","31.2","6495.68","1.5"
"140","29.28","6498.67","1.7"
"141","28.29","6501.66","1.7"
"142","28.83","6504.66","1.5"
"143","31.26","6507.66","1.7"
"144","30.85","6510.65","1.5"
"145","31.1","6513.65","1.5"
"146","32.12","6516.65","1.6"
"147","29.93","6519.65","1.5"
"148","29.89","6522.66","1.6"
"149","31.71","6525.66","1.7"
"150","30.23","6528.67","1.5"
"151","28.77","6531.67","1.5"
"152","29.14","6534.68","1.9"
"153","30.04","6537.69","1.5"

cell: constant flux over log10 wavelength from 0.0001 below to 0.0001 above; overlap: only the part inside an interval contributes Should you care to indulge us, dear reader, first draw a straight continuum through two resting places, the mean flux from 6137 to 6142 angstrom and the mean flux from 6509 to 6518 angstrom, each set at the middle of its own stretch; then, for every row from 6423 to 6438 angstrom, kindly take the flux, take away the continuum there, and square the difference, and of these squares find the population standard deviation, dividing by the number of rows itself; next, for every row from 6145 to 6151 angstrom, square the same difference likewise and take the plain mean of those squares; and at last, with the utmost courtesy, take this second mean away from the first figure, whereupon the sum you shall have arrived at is 6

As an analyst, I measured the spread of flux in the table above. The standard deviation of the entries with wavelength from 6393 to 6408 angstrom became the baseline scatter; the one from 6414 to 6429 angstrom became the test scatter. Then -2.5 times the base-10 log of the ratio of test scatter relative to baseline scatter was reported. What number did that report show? 0.21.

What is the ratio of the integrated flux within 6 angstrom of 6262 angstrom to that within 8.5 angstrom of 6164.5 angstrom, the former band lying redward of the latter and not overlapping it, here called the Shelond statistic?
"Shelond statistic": 0.7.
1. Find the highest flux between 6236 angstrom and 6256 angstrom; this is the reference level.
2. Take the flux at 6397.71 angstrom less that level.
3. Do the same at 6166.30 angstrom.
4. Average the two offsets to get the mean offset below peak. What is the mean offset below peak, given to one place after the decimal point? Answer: -2.4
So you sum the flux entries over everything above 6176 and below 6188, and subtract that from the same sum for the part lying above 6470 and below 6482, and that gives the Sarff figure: -3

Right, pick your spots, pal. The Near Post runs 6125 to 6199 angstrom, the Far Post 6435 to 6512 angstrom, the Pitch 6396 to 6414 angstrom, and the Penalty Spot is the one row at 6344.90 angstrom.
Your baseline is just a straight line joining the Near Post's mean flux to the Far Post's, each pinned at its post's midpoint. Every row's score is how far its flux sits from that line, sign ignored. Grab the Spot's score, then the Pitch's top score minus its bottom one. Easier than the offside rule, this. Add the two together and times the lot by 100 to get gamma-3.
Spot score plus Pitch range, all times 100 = 398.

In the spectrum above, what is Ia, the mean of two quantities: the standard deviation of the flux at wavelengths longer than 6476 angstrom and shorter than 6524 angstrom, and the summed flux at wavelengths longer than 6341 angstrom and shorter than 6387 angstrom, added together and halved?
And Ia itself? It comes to 247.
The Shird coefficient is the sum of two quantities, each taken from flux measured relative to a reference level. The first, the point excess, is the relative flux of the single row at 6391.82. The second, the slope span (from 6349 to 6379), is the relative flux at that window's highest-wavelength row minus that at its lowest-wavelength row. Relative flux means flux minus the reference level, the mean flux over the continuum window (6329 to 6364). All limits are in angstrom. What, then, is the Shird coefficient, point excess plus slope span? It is 0.2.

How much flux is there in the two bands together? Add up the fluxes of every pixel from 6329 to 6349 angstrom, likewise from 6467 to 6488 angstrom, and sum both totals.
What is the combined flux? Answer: 419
